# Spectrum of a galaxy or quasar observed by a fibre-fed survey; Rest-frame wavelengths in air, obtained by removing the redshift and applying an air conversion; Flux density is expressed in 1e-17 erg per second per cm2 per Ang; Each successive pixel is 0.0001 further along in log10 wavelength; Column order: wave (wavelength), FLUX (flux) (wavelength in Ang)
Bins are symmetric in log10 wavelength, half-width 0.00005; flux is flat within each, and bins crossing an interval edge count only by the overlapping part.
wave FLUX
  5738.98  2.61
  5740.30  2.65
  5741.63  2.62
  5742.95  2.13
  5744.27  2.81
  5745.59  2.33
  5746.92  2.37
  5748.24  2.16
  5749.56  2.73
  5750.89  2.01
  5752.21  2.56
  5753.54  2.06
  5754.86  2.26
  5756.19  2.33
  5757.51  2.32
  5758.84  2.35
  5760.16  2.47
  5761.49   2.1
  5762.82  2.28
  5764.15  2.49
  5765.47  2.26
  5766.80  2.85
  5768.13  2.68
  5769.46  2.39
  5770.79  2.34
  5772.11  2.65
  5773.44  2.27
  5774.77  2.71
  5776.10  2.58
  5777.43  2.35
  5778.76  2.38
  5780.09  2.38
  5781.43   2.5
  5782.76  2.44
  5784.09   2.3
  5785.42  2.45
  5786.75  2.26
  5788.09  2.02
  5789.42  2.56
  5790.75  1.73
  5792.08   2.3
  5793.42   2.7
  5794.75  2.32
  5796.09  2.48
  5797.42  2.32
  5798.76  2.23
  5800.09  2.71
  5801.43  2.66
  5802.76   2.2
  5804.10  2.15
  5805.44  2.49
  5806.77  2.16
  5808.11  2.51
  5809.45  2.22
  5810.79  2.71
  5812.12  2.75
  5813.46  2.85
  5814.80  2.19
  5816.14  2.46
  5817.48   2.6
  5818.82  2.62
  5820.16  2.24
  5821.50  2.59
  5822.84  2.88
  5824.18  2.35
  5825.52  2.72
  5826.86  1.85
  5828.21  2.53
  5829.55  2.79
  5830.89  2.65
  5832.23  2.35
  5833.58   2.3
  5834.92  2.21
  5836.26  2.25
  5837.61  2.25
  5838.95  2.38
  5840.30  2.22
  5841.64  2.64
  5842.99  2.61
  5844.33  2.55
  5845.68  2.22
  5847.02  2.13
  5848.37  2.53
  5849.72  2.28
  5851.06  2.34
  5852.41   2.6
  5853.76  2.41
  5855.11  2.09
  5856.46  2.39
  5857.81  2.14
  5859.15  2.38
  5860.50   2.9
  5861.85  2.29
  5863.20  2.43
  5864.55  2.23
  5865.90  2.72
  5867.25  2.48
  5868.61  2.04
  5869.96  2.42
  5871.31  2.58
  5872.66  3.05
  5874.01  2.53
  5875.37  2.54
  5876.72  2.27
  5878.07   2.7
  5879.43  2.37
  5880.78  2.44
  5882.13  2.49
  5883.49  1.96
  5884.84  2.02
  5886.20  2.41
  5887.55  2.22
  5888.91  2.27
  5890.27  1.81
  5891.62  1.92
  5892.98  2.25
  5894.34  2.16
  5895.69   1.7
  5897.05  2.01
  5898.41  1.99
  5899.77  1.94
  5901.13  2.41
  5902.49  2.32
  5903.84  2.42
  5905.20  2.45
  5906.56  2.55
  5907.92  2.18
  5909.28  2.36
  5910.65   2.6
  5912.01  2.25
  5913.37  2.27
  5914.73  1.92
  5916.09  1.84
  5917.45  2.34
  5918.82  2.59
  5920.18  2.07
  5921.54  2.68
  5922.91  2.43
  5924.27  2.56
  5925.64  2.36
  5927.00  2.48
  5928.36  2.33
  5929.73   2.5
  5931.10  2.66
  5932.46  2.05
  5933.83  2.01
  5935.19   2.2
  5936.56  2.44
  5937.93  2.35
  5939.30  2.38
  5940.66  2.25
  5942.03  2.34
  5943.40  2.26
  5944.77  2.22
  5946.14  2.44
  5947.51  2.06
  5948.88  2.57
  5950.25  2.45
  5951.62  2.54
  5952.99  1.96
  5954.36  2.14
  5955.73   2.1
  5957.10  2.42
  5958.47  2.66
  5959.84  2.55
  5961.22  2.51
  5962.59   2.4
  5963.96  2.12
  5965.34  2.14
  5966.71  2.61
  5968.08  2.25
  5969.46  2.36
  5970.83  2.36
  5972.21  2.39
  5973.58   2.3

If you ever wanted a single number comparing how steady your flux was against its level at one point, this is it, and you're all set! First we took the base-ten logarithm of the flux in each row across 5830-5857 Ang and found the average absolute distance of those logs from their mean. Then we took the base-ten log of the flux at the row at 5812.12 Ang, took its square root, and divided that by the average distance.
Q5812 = 25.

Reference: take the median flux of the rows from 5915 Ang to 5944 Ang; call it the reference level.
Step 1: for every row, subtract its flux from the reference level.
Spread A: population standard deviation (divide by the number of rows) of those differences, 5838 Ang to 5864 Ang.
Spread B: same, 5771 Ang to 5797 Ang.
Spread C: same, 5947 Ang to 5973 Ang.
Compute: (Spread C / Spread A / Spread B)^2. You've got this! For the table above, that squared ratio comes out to 20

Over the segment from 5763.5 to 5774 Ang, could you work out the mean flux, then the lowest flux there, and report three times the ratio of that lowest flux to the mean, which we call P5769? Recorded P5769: 2.72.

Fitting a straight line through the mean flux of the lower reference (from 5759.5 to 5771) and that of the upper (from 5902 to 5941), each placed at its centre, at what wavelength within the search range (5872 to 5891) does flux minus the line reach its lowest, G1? 5890.27 Ang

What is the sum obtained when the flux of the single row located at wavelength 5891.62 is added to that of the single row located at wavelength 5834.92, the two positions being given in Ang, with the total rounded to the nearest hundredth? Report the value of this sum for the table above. 4.13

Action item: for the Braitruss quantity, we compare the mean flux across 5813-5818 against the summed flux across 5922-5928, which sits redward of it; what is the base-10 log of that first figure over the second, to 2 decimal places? -0.59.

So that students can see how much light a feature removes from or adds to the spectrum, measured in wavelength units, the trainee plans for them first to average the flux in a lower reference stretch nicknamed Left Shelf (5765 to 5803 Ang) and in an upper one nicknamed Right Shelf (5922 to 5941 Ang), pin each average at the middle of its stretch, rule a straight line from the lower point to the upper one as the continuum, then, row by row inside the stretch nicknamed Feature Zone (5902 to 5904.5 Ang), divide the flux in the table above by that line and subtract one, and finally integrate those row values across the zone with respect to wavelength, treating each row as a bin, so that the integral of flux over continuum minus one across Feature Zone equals 0.00 Ang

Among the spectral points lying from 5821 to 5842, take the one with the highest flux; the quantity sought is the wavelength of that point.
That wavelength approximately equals 5822.84 Ang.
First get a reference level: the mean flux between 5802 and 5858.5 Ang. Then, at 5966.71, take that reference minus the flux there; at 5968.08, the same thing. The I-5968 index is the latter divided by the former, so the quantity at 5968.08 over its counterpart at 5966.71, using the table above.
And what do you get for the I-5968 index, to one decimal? -0.8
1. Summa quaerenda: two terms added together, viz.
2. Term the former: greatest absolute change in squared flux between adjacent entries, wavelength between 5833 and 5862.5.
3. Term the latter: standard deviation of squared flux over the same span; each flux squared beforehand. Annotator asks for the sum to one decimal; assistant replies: 4.1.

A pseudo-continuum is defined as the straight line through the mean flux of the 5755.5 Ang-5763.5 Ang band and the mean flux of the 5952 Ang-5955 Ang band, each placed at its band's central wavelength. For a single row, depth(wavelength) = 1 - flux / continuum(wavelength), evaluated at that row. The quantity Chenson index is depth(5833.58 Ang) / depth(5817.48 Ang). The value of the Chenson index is 0.2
